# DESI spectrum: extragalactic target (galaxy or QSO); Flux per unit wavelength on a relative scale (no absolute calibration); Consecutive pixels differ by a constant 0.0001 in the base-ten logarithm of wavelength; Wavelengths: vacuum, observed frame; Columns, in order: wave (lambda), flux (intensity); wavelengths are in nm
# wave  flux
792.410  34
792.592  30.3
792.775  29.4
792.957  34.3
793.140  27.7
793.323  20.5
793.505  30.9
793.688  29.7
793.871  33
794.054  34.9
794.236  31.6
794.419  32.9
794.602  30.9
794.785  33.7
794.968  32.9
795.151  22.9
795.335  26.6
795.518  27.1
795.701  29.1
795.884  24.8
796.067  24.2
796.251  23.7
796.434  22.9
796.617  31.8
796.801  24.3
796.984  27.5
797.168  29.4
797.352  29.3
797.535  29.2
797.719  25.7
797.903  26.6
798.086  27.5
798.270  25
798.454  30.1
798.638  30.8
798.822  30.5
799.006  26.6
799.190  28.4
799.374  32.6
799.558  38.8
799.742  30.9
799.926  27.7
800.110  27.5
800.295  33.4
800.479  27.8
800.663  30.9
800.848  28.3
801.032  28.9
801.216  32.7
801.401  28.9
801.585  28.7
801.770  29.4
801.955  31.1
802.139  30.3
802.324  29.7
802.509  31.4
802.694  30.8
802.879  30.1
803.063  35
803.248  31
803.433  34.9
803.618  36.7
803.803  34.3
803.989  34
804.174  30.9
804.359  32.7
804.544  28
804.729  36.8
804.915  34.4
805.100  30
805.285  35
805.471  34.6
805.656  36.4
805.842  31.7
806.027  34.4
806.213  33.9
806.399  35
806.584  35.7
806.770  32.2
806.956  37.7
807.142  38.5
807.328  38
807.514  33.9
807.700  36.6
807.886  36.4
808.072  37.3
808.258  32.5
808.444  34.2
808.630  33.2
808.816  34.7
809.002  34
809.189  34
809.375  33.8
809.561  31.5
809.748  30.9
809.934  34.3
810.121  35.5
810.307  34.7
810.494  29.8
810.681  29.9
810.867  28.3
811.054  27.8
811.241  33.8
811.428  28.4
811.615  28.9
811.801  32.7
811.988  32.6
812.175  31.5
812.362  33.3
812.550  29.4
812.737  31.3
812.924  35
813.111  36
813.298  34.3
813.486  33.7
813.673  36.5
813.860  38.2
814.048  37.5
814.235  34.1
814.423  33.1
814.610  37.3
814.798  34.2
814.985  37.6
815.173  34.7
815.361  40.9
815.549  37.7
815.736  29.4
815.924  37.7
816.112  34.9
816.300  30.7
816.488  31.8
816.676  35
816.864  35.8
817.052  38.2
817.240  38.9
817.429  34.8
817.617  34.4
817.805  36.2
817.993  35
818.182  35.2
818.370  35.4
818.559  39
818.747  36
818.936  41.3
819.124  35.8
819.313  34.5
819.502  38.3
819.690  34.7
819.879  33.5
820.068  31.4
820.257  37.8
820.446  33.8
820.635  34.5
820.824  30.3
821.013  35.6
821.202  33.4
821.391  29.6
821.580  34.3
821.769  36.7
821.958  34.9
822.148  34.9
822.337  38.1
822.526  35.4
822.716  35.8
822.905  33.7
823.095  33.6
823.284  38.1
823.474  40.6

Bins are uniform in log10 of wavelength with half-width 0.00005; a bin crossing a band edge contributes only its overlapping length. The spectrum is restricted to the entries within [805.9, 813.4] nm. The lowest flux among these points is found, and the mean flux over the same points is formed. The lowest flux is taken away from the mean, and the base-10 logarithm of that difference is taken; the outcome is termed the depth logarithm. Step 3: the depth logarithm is 0.75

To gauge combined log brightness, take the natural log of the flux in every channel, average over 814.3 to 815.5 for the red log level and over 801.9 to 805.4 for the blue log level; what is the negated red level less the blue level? -7.07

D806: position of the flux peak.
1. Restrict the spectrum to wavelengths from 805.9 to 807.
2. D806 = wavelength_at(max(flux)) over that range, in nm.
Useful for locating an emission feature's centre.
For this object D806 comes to 806.956 nm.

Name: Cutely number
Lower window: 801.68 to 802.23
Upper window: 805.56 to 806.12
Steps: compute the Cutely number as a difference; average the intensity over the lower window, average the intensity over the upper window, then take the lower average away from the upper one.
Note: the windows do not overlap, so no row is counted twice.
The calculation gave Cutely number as 3.9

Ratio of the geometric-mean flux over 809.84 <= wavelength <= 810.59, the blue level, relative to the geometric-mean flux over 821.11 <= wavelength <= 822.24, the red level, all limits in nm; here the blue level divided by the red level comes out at 0.99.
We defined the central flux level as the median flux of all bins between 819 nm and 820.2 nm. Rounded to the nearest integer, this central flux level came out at 35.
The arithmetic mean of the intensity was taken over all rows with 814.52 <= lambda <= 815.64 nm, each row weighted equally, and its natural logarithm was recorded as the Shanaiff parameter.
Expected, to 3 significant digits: 3.61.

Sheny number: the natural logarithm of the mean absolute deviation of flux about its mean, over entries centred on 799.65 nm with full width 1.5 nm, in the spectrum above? 1.16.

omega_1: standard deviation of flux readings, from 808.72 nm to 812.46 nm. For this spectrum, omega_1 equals 2.4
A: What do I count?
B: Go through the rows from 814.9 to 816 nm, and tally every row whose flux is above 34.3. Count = 5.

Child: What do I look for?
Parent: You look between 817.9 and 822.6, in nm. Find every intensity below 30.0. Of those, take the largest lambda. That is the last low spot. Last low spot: 821.391 nm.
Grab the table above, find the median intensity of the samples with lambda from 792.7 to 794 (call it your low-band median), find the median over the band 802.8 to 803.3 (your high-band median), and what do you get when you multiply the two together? 921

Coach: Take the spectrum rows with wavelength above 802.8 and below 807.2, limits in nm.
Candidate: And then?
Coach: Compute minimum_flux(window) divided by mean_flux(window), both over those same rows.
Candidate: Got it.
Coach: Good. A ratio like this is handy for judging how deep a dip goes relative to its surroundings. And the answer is 0.826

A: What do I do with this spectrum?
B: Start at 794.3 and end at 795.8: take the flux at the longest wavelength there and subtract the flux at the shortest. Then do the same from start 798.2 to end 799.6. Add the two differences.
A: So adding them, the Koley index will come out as 10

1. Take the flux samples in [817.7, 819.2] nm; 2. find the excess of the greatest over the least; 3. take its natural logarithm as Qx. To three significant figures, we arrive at 1.84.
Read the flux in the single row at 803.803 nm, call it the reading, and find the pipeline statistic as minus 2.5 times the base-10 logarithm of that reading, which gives -3.8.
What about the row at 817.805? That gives -3.9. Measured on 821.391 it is -3.7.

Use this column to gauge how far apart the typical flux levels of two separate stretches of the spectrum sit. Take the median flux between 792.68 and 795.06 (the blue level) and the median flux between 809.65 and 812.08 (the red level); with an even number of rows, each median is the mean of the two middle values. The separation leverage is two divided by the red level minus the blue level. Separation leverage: -2.9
